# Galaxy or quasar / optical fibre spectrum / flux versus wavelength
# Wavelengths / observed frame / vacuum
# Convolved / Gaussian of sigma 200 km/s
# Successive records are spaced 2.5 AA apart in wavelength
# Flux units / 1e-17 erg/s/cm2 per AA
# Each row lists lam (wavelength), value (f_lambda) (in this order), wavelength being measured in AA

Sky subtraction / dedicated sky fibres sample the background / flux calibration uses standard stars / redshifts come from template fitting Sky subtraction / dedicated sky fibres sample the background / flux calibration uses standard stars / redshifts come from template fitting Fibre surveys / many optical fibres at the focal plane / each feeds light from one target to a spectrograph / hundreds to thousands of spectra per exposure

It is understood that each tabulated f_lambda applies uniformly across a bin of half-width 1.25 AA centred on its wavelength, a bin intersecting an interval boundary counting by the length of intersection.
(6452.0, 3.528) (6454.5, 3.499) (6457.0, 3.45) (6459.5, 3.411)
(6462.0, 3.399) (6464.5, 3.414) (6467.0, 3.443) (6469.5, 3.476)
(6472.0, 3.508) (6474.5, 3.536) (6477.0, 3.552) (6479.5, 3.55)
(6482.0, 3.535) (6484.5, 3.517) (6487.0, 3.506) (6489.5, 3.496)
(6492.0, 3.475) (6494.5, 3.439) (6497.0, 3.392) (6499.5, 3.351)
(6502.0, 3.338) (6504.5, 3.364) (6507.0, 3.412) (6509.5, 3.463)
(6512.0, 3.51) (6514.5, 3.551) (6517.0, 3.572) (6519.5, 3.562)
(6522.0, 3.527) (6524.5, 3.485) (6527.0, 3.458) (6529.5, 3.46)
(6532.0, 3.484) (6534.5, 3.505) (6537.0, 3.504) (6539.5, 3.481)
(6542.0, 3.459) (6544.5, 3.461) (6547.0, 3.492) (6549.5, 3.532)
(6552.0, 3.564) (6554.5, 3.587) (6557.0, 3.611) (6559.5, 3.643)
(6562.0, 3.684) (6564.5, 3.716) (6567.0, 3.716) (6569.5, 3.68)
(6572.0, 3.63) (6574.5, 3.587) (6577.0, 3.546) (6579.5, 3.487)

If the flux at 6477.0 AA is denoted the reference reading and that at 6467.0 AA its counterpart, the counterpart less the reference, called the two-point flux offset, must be -0.11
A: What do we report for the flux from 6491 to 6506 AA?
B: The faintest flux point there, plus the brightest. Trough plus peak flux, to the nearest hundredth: 6.81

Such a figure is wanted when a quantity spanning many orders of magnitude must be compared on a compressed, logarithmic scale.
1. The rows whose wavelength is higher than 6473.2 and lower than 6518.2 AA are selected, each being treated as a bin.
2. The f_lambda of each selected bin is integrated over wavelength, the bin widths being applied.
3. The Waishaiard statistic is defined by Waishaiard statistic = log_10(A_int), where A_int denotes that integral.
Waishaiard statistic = 2.19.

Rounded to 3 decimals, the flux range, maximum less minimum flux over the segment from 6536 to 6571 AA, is 0.257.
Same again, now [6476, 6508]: 0.214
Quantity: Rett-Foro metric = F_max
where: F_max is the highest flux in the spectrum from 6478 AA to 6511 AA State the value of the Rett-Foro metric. 3.55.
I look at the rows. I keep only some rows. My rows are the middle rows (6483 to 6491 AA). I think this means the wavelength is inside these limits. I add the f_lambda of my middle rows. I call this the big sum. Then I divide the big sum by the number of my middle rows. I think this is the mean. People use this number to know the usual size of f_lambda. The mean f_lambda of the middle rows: 3.506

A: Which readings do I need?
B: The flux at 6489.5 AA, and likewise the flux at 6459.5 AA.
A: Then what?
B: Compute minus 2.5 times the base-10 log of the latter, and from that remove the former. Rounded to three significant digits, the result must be -4.83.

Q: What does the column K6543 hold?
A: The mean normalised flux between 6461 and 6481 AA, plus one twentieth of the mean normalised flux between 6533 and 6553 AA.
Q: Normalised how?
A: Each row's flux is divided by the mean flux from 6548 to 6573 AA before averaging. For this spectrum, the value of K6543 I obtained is 1.01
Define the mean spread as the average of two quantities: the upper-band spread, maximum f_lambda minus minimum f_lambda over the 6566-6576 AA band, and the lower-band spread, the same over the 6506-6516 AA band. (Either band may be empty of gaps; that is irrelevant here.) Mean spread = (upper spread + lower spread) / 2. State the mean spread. 0.13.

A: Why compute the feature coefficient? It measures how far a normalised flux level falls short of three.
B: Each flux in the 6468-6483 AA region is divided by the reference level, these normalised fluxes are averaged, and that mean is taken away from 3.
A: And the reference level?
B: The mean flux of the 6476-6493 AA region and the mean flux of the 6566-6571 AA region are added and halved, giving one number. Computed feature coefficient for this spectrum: 2.02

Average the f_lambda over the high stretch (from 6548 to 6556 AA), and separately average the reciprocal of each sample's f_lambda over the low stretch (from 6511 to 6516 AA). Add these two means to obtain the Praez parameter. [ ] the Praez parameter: 3.84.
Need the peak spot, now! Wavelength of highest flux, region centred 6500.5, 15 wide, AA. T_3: 6494.5 AA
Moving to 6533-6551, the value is 6549.5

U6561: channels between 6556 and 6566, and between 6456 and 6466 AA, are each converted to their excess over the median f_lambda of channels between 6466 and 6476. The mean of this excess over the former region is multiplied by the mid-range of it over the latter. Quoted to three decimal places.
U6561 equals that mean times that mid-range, -0.012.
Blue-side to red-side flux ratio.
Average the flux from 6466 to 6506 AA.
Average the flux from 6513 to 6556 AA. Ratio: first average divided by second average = 0.99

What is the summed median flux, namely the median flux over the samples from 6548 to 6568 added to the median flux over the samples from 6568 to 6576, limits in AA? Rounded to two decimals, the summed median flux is 7.26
